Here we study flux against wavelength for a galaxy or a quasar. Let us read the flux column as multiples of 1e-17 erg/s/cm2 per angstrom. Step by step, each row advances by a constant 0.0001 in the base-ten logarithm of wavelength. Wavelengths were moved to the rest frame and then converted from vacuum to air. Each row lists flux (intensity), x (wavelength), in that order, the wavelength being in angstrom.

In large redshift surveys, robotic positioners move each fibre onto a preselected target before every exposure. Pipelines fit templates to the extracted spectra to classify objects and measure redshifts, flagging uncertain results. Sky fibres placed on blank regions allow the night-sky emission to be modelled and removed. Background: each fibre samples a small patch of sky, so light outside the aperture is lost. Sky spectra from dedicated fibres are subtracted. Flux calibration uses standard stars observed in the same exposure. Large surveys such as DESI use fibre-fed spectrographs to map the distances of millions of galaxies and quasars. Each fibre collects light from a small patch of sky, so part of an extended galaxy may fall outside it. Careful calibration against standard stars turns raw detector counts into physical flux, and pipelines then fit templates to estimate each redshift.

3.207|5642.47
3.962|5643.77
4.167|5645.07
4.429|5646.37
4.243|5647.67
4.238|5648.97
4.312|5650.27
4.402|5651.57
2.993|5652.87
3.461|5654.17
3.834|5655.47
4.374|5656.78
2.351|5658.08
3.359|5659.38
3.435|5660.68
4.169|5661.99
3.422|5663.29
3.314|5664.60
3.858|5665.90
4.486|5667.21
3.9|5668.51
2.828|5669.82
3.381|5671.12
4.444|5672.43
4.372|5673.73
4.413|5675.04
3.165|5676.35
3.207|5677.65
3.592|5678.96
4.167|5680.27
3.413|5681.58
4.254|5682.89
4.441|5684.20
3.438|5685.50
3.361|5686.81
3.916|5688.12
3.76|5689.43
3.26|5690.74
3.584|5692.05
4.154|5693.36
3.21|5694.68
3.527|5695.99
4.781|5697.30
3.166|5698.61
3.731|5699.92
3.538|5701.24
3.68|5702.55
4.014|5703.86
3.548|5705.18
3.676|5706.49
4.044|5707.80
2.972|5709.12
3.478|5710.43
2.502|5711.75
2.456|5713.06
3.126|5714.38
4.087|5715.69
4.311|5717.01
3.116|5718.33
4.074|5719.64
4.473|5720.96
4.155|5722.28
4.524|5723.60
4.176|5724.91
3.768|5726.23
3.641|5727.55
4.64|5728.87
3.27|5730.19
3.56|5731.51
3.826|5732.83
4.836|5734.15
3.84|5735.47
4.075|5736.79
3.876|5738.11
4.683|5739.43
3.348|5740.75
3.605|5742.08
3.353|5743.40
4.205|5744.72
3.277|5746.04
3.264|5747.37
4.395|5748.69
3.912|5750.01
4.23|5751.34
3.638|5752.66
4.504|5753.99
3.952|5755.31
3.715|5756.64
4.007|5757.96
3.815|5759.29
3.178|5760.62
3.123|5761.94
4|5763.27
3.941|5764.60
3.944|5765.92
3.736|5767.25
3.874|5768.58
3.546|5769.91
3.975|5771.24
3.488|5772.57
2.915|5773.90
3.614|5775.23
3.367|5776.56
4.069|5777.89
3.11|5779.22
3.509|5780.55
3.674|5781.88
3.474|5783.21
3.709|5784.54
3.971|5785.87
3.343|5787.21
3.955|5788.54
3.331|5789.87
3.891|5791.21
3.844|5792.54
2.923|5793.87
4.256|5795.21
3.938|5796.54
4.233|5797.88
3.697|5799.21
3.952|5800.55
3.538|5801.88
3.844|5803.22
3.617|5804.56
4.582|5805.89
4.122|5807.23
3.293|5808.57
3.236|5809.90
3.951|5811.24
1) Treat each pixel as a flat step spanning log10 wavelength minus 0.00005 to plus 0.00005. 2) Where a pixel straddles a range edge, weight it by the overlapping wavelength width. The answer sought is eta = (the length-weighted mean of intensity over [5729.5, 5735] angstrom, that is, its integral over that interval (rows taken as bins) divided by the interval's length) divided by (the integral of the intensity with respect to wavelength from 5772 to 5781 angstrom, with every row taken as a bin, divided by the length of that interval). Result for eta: 1.13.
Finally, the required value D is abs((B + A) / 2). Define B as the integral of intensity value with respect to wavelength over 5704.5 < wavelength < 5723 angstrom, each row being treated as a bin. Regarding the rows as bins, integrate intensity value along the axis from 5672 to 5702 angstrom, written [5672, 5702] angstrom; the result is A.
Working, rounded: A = 113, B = 66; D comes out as 90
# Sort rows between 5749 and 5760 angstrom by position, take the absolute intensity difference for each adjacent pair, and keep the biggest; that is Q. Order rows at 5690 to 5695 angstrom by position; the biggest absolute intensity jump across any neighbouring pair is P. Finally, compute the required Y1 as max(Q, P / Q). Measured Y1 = 1.09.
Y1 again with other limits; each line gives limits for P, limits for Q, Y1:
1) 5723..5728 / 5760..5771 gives 0.88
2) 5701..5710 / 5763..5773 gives 2.20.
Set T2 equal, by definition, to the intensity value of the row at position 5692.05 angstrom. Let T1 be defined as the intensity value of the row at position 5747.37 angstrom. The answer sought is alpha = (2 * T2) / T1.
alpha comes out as 2.2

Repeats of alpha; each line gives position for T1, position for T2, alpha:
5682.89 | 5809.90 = 1.5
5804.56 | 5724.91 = 2.3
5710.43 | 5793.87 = 1.7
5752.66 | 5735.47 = 2.1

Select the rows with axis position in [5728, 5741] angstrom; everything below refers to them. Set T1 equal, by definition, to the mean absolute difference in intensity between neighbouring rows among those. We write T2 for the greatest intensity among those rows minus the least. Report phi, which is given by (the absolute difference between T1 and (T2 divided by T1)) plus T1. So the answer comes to 2.2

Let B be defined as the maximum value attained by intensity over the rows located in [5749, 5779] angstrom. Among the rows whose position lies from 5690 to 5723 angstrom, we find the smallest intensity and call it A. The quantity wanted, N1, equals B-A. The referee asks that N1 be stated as 2.0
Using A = 2.456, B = 4.504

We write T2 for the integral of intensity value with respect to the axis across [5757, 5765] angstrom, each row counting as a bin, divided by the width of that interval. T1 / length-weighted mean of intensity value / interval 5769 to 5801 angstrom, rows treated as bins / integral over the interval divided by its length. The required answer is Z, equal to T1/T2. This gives 0.997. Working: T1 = 3.66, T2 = 3.67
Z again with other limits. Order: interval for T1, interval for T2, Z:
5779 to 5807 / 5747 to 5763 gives 0.980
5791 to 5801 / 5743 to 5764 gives 1.012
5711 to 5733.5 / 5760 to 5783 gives 1.043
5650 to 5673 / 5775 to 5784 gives 1.035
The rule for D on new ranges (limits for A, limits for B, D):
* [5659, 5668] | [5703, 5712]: 33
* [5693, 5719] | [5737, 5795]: 154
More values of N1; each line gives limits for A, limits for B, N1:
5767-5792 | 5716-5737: 1.9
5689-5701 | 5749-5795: 1.3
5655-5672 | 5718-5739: 2.5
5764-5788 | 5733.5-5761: 1.9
